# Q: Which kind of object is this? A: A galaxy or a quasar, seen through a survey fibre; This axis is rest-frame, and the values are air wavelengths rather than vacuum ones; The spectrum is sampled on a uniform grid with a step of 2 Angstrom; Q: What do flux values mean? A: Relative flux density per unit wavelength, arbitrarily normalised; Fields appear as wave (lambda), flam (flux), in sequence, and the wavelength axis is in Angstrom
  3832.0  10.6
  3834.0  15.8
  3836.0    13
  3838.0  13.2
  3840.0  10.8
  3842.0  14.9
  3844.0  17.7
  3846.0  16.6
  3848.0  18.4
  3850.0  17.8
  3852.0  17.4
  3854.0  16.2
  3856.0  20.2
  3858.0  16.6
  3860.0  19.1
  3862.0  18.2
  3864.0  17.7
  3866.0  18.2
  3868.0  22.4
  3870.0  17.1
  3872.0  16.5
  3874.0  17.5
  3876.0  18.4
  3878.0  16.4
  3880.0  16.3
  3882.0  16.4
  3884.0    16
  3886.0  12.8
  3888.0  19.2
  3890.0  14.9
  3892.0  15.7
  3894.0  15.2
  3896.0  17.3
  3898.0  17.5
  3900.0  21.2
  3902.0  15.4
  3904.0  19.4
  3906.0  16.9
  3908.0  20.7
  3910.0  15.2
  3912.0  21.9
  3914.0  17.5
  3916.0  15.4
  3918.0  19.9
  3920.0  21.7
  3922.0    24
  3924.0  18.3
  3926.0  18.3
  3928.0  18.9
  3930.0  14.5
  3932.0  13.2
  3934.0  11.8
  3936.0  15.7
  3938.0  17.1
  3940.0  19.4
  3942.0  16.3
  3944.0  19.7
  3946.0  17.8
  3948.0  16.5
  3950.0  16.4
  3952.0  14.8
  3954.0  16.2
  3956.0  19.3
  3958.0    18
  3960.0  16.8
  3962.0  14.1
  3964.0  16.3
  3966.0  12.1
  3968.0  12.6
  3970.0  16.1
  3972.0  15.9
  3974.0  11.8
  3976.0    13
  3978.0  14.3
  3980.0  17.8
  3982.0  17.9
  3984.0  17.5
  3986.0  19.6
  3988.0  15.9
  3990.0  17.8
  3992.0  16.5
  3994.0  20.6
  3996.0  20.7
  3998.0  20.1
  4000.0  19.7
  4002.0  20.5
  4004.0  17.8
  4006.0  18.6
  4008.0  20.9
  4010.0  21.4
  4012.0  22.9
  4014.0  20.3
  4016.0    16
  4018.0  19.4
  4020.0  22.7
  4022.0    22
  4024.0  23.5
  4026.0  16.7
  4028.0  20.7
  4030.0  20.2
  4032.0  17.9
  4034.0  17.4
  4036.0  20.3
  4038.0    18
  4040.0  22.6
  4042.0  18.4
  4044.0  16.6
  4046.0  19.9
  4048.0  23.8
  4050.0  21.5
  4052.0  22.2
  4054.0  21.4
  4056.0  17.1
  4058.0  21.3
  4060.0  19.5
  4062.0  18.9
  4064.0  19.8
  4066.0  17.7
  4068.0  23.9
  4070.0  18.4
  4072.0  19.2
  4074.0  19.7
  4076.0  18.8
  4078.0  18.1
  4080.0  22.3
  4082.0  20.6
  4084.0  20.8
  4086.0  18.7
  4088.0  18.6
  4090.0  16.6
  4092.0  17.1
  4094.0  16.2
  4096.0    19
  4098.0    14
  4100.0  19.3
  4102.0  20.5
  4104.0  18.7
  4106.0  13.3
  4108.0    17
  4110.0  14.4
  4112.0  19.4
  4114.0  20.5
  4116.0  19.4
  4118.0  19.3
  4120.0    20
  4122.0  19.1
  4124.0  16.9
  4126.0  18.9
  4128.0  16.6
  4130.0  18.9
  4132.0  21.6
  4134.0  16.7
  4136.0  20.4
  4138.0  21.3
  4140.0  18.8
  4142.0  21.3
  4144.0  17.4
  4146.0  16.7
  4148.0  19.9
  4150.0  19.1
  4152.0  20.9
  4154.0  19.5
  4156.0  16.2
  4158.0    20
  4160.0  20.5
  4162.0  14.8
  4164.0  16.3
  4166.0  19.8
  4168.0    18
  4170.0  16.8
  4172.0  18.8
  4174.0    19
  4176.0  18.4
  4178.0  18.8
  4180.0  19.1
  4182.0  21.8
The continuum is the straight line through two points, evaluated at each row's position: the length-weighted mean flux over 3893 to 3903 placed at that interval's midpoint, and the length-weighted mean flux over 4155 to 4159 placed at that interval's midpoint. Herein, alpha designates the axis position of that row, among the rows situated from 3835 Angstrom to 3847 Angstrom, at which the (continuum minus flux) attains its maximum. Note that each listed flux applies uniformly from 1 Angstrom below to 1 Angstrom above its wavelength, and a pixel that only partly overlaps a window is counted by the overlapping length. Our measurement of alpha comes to 3840.0 Angstrom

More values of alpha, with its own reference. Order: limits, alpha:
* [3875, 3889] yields 3886.0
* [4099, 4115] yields 4106.0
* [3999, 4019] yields 4016.0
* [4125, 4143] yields 4128.0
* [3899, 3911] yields 3910.0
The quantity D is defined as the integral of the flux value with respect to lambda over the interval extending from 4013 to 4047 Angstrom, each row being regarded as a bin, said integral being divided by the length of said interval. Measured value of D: 19.6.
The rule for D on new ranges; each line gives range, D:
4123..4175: 18.7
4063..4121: 18.7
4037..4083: 20.0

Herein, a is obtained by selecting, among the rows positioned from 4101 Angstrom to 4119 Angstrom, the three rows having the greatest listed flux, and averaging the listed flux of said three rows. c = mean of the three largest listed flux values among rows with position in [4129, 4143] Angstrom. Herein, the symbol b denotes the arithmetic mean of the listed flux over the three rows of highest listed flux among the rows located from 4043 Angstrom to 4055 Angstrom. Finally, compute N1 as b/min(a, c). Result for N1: 1.12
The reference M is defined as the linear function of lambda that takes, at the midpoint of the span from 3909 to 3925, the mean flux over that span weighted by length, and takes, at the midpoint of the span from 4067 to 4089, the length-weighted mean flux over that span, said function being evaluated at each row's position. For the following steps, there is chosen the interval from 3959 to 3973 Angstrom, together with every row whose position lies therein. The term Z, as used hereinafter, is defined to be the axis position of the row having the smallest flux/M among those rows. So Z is 3966.0 Angstrom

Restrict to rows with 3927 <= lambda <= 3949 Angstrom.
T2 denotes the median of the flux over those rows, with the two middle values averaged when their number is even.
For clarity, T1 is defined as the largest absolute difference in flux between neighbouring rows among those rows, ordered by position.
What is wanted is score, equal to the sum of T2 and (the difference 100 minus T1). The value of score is 112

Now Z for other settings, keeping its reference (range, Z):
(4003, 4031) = 4016.0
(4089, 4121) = 4106.0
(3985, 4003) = 3988.0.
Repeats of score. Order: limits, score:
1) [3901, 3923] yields 113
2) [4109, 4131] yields 114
